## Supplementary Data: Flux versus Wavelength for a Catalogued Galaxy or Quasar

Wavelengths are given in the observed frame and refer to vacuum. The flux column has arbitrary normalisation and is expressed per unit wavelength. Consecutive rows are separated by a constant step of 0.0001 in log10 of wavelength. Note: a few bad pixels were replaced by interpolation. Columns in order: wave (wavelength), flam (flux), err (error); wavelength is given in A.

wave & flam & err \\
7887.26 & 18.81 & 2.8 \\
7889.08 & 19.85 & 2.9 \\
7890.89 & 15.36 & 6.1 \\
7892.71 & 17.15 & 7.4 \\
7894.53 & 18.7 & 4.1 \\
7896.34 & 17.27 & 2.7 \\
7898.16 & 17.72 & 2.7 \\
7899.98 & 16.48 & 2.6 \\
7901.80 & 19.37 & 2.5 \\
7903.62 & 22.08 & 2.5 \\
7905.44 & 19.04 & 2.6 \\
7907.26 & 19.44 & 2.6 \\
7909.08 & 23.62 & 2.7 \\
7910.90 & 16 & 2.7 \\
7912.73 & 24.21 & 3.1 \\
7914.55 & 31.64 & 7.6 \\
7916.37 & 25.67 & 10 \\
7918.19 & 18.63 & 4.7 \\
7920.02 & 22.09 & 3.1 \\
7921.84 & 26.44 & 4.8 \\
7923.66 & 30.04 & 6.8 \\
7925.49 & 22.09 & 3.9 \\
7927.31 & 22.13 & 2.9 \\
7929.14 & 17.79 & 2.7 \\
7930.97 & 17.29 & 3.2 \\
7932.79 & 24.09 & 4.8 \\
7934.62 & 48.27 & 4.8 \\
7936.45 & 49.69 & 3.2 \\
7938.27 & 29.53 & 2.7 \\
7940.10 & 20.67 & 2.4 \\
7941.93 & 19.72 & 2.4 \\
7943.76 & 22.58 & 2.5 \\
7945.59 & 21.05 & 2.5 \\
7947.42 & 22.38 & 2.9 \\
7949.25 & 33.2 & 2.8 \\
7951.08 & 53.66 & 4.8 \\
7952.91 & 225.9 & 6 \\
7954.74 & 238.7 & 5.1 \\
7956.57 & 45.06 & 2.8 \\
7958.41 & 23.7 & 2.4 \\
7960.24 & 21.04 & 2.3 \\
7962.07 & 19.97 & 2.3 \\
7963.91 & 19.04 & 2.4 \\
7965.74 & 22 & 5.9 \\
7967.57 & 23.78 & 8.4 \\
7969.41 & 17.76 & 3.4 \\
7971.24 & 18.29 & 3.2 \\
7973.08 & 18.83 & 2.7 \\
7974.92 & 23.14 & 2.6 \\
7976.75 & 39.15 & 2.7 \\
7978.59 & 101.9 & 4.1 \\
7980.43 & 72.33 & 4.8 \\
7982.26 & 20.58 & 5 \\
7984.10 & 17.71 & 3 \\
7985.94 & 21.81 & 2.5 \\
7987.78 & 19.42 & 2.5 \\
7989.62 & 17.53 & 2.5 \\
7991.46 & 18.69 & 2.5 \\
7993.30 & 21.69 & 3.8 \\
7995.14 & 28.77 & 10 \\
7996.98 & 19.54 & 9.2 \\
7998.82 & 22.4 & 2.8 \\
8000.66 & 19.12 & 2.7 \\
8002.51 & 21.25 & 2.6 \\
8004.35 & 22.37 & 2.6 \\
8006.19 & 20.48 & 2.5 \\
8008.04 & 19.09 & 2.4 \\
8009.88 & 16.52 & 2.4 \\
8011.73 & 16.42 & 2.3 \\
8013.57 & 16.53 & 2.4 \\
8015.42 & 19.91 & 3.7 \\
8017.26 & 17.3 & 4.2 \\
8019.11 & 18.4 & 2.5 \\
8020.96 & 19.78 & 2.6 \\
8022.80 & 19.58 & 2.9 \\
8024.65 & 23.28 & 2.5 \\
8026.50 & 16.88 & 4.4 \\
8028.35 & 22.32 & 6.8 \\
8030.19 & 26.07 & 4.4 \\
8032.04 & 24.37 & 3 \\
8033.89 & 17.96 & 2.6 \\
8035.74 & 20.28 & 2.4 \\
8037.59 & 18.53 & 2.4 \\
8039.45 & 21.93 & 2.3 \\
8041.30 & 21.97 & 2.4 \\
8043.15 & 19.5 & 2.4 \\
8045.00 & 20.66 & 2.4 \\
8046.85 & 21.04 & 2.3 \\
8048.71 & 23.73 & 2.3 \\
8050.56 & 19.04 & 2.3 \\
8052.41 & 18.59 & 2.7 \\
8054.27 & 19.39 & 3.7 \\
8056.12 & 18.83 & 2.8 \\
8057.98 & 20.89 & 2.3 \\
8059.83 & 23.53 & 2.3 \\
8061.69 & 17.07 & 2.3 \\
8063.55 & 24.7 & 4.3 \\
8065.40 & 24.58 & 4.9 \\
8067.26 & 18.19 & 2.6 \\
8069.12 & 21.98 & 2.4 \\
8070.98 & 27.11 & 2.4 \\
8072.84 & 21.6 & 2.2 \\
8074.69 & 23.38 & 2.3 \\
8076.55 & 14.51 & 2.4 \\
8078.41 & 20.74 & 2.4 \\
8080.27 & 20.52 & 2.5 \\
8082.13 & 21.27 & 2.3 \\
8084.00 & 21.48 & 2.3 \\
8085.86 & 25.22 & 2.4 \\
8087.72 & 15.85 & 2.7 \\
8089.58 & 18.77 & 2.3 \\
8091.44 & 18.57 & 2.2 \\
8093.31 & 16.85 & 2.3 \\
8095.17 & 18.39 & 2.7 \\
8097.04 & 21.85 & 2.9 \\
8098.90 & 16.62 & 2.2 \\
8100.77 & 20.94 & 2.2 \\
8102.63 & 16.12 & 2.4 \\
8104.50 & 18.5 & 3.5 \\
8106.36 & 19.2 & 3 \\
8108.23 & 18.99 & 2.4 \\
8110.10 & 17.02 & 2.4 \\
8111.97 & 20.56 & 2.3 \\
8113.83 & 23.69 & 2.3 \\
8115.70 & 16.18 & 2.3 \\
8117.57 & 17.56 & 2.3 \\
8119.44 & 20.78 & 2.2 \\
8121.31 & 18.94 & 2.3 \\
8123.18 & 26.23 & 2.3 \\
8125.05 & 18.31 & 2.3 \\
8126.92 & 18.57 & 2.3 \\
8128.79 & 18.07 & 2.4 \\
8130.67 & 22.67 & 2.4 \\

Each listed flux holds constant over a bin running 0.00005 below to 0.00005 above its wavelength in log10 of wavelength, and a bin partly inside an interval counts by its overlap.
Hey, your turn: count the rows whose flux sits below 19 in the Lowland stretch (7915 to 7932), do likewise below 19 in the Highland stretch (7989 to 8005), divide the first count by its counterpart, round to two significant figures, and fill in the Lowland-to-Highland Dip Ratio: 1.5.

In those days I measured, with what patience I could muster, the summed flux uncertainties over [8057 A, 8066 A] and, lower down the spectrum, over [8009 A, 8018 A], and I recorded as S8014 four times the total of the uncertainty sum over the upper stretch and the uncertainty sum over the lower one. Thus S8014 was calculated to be 124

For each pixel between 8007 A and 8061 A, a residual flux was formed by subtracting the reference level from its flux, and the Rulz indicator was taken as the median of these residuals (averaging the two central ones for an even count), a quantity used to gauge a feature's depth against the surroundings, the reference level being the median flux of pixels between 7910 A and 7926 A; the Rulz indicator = -4.6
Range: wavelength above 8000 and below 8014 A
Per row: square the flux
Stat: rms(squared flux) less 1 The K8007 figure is 373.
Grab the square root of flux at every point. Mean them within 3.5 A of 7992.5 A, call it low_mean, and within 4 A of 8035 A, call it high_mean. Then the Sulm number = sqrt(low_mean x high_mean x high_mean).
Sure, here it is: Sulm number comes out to 9.7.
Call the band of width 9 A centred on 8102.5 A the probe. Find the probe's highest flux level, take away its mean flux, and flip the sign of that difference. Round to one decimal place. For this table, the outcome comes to -2.7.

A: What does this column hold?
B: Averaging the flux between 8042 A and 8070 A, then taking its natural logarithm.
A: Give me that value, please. 3.03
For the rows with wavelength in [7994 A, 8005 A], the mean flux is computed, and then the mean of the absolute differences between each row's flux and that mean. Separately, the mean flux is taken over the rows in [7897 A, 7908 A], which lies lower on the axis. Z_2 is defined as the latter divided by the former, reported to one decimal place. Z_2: 8.4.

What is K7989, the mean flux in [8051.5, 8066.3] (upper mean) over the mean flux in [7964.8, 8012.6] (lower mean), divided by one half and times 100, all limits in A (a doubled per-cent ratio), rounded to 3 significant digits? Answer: 160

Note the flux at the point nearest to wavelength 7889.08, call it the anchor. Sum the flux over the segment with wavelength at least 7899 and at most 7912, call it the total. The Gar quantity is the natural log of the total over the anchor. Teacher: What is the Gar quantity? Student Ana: 1.92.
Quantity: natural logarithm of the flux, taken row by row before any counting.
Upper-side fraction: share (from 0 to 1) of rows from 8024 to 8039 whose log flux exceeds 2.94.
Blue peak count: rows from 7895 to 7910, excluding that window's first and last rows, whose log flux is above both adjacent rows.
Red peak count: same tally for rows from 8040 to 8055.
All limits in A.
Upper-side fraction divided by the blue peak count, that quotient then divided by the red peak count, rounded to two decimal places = 0.31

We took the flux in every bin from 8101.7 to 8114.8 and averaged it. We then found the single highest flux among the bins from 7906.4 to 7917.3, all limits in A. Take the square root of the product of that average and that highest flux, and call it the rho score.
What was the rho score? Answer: 24.6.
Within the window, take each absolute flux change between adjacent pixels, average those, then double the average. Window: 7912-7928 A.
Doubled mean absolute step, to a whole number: 10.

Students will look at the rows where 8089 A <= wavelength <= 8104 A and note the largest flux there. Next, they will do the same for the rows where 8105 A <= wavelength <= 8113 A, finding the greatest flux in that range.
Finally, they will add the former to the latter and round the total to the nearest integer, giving 42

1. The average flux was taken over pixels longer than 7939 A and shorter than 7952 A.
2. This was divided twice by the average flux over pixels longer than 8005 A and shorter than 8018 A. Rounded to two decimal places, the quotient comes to 0.08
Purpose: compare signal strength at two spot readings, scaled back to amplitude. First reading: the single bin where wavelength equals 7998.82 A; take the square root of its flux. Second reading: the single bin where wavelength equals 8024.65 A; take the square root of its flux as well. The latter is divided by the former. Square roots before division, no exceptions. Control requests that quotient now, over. 1.02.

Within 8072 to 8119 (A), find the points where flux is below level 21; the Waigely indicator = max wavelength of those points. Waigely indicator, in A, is 8117.57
